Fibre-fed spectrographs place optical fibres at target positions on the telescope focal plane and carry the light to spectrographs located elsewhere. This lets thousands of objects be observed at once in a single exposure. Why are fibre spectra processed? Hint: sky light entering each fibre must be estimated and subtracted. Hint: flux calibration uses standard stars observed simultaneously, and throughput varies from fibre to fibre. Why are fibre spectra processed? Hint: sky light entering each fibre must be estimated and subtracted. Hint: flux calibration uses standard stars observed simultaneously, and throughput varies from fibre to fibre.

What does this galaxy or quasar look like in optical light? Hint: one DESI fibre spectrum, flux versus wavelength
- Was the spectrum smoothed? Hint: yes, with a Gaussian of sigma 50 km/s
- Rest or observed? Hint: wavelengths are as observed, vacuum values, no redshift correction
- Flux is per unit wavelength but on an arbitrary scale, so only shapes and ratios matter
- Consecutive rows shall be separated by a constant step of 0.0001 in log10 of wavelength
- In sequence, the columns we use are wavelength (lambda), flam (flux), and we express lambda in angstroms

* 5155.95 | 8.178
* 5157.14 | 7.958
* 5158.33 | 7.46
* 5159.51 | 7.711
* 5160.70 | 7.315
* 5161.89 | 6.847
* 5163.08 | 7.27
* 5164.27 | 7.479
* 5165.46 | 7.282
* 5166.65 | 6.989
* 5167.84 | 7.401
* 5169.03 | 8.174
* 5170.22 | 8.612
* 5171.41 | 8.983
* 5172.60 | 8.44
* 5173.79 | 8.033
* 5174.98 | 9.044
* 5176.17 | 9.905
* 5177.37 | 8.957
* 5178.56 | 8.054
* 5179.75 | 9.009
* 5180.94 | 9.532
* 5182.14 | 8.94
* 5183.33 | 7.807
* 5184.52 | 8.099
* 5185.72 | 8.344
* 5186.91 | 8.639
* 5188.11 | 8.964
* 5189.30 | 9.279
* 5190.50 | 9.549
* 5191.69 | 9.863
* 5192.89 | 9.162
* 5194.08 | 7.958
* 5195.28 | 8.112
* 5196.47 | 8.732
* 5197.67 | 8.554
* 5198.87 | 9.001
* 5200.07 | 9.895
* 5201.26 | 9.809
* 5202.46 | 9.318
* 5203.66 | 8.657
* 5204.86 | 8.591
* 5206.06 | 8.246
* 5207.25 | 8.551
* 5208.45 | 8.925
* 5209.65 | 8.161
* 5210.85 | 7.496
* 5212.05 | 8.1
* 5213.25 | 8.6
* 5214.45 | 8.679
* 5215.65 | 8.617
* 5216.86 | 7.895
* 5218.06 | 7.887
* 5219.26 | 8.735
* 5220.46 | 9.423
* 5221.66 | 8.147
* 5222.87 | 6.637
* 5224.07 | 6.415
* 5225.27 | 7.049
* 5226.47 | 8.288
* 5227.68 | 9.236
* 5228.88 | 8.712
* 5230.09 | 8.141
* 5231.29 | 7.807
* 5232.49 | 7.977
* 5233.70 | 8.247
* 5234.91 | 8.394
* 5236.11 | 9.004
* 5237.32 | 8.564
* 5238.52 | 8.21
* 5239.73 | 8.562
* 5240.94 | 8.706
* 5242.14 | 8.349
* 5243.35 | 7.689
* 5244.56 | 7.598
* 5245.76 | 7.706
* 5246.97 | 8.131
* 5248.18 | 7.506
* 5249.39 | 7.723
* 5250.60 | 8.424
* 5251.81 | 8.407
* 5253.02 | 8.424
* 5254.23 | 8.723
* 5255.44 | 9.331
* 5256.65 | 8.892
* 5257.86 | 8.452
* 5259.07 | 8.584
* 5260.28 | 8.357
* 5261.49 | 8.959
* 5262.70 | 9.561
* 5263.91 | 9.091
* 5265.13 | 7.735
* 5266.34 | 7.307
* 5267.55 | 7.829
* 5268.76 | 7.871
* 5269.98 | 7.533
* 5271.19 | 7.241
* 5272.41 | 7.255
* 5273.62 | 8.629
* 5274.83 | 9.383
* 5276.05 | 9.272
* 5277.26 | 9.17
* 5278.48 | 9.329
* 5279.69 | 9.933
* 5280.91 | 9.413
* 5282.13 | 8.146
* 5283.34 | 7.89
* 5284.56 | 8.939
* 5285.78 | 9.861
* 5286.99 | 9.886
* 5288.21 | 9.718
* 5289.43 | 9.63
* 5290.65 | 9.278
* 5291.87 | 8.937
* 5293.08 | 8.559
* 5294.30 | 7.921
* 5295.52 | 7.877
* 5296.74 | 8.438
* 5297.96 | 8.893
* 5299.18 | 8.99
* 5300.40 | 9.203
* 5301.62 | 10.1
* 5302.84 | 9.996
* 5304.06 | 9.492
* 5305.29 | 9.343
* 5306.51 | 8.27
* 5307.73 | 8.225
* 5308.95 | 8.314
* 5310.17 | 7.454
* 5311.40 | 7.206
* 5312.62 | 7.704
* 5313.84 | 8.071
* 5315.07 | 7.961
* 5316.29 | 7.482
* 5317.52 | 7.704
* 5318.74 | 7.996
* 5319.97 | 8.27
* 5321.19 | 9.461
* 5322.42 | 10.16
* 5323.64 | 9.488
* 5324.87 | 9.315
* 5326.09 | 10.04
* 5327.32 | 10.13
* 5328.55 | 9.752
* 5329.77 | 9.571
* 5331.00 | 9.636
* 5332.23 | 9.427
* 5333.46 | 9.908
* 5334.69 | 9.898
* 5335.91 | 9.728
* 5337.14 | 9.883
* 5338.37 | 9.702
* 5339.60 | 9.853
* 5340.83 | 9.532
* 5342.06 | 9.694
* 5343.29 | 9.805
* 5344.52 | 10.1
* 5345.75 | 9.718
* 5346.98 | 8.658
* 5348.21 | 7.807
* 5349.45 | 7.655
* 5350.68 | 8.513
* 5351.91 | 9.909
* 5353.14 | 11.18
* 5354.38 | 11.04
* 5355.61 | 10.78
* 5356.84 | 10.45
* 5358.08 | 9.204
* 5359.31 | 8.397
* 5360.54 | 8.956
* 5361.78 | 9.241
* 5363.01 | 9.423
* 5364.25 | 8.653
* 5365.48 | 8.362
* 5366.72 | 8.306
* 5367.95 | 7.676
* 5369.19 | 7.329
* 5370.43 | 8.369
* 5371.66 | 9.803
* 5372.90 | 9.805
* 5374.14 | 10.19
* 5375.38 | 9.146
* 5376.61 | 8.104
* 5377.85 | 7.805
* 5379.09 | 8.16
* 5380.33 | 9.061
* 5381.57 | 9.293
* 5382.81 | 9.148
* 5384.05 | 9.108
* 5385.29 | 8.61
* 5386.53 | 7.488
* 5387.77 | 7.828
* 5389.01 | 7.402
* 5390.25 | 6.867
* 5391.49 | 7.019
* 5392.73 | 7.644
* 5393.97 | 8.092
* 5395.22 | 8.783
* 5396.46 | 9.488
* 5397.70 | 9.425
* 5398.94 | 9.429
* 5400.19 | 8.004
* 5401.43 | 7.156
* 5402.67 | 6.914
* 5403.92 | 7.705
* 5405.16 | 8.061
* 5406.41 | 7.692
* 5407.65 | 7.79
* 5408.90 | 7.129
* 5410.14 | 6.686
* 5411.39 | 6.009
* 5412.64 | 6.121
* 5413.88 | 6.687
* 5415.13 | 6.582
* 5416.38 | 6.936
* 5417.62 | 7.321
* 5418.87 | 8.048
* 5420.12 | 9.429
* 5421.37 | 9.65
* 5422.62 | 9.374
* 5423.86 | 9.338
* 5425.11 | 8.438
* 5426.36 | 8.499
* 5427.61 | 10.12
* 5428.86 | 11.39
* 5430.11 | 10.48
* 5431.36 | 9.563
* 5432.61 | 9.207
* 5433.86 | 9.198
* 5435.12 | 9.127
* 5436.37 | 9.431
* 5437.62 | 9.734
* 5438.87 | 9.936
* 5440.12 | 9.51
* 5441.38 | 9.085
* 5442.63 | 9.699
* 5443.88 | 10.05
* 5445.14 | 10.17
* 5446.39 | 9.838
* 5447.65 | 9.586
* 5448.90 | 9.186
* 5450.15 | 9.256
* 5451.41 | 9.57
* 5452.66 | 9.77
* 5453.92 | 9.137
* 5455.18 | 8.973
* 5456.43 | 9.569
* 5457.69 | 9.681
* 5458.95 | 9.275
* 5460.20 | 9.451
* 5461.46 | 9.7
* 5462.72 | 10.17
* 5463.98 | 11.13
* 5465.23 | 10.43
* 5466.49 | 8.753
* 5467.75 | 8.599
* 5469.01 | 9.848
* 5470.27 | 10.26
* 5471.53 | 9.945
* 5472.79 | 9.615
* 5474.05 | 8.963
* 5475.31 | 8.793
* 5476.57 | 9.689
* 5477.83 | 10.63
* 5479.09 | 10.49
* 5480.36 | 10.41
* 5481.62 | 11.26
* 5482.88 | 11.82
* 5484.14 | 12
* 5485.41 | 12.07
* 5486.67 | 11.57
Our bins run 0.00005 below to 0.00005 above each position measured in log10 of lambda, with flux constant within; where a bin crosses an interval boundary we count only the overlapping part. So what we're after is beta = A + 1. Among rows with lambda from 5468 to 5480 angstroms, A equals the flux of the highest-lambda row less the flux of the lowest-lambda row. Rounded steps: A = 0.6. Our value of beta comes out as 1.6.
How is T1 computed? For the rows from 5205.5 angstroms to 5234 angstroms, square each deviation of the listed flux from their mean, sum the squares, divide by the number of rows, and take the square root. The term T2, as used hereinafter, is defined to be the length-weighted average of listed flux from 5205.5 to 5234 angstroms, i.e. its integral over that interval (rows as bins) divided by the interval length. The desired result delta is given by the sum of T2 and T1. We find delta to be 8.9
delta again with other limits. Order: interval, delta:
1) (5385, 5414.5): 8.6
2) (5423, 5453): 10.2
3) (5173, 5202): 9.5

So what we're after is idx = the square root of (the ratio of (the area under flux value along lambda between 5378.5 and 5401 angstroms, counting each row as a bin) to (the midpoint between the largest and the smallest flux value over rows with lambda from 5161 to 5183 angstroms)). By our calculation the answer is 4.74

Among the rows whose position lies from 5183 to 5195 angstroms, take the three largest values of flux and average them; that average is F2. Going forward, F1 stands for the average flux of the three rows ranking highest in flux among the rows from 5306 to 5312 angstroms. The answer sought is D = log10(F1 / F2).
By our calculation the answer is -0.063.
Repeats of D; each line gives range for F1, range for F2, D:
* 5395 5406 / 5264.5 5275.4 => 0.039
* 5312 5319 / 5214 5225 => -0.048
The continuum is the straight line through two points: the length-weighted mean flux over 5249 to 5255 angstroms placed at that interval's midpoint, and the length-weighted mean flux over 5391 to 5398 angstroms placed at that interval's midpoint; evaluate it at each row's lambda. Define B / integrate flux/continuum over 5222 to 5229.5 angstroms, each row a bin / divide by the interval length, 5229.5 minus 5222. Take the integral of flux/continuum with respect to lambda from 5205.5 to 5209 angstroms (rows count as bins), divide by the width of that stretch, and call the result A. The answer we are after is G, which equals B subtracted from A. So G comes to 0.10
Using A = 1.02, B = 0.92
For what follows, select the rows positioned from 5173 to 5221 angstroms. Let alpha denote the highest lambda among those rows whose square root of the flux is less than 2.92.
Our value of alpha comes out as 5218.06 angstroms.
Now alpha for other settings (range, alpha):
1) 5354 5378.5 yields 5377.85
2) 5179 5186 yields 5185.72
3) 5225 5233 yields 5232.49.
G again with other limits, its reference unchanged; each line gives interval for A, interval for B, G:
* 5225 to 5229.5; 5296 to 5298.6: -0.03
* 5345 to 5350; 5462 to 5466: -0.24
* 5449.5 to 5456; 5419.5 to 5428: 0.01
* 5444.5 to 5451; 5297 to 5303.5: 0.02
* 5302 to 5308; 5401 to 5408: 0.19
